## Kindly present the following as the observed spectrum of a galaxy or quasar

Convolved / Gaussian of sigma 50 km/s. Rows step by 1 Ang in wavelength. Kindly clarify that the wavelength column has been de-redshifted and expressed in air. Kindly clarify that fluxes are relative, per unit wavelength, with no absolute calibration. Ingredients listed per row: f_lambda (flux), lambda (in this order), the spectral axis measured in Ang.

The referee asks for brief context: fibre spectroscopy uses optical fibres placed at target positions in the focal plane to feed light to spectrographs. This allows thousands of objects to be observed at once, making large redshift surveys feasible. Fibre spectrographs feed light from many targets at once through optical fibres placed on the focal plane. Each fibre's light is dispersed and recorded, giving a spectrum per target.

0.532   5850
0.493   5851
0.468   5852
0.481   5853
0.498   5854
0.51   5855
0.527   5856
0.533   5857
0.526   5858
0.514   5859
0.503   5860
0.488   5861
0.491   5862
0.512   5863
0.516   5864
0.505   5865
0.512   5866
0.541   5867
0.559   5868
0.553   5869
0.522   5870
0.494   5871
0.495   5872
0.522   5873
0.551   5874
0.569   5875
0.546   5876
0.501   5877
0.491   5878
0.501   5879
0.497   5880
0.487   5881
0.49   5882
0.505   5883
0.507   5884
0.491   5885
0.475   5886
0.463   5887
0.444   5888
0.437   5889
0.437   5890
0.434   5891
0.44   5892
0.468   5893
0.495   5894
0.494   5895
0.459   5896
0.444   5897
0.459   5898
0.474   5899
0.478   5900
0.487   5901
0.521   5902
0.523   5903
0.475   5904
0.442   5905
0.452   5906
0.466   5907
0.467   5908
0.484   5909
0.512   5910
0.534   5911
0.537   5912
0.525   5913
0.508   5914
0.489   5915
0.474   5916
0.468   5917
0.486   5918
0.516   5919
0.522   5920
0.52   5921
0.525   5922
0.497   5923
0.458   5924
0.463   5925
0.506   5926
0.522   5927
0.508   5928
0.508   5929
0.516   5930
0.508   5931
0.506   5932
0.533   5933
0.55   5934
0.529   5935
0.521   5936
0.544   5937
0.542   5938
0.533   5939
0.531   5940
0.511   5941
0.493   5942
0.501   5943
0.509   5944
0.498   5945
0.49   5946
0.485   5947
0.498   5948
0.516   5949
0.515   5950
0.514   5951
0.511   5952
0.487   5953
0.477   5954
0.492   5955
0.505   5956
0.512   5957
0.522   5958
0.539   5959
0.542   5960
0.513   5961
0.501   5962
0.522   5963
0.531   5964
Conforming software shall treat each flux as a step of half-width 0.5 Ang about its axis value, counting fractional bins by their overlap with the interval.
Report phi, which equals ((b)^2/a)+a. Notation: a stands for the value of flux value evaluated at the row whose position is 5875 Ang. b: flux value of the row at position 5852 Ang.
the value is 0.95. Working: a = 0.569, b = 0.468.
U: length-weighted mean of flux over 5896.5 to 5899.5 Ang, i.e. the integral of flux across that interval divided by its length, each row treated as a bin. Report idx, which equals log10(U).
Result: -0.338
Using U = 0.46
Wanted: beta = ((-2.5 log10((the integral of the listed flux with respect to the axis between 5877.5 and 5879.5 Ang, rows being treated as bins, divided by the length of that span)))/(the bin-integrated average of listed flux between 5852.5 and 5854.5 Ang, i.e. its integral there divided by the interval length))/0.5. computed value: 3.11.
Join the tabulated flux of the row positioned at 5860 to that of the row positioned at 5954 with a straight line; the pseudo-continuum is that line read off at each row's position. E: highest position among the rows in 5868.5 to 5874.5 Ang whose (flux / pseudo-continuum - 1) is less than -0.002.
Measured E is 5872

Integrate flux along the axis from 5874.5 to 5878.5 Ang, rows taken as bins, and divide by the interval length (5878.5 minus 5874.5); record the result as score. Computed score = 0.527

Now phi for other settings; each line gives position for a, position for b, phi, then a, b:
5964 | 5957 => 1.02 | 0.531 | 0.512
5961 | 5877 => 1.00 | 0.513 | 0.501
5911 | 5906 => 0.92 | 0.534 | 0.452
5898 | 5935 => 1.07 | 0.459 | 0.529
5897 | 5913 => 1.06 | 0.444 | 0.525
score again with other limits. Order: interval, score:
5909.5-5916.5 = 0.511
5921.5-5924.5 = 0.493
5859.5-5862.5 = 0.494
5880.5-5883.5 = 0.494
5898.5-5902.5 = 0.490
